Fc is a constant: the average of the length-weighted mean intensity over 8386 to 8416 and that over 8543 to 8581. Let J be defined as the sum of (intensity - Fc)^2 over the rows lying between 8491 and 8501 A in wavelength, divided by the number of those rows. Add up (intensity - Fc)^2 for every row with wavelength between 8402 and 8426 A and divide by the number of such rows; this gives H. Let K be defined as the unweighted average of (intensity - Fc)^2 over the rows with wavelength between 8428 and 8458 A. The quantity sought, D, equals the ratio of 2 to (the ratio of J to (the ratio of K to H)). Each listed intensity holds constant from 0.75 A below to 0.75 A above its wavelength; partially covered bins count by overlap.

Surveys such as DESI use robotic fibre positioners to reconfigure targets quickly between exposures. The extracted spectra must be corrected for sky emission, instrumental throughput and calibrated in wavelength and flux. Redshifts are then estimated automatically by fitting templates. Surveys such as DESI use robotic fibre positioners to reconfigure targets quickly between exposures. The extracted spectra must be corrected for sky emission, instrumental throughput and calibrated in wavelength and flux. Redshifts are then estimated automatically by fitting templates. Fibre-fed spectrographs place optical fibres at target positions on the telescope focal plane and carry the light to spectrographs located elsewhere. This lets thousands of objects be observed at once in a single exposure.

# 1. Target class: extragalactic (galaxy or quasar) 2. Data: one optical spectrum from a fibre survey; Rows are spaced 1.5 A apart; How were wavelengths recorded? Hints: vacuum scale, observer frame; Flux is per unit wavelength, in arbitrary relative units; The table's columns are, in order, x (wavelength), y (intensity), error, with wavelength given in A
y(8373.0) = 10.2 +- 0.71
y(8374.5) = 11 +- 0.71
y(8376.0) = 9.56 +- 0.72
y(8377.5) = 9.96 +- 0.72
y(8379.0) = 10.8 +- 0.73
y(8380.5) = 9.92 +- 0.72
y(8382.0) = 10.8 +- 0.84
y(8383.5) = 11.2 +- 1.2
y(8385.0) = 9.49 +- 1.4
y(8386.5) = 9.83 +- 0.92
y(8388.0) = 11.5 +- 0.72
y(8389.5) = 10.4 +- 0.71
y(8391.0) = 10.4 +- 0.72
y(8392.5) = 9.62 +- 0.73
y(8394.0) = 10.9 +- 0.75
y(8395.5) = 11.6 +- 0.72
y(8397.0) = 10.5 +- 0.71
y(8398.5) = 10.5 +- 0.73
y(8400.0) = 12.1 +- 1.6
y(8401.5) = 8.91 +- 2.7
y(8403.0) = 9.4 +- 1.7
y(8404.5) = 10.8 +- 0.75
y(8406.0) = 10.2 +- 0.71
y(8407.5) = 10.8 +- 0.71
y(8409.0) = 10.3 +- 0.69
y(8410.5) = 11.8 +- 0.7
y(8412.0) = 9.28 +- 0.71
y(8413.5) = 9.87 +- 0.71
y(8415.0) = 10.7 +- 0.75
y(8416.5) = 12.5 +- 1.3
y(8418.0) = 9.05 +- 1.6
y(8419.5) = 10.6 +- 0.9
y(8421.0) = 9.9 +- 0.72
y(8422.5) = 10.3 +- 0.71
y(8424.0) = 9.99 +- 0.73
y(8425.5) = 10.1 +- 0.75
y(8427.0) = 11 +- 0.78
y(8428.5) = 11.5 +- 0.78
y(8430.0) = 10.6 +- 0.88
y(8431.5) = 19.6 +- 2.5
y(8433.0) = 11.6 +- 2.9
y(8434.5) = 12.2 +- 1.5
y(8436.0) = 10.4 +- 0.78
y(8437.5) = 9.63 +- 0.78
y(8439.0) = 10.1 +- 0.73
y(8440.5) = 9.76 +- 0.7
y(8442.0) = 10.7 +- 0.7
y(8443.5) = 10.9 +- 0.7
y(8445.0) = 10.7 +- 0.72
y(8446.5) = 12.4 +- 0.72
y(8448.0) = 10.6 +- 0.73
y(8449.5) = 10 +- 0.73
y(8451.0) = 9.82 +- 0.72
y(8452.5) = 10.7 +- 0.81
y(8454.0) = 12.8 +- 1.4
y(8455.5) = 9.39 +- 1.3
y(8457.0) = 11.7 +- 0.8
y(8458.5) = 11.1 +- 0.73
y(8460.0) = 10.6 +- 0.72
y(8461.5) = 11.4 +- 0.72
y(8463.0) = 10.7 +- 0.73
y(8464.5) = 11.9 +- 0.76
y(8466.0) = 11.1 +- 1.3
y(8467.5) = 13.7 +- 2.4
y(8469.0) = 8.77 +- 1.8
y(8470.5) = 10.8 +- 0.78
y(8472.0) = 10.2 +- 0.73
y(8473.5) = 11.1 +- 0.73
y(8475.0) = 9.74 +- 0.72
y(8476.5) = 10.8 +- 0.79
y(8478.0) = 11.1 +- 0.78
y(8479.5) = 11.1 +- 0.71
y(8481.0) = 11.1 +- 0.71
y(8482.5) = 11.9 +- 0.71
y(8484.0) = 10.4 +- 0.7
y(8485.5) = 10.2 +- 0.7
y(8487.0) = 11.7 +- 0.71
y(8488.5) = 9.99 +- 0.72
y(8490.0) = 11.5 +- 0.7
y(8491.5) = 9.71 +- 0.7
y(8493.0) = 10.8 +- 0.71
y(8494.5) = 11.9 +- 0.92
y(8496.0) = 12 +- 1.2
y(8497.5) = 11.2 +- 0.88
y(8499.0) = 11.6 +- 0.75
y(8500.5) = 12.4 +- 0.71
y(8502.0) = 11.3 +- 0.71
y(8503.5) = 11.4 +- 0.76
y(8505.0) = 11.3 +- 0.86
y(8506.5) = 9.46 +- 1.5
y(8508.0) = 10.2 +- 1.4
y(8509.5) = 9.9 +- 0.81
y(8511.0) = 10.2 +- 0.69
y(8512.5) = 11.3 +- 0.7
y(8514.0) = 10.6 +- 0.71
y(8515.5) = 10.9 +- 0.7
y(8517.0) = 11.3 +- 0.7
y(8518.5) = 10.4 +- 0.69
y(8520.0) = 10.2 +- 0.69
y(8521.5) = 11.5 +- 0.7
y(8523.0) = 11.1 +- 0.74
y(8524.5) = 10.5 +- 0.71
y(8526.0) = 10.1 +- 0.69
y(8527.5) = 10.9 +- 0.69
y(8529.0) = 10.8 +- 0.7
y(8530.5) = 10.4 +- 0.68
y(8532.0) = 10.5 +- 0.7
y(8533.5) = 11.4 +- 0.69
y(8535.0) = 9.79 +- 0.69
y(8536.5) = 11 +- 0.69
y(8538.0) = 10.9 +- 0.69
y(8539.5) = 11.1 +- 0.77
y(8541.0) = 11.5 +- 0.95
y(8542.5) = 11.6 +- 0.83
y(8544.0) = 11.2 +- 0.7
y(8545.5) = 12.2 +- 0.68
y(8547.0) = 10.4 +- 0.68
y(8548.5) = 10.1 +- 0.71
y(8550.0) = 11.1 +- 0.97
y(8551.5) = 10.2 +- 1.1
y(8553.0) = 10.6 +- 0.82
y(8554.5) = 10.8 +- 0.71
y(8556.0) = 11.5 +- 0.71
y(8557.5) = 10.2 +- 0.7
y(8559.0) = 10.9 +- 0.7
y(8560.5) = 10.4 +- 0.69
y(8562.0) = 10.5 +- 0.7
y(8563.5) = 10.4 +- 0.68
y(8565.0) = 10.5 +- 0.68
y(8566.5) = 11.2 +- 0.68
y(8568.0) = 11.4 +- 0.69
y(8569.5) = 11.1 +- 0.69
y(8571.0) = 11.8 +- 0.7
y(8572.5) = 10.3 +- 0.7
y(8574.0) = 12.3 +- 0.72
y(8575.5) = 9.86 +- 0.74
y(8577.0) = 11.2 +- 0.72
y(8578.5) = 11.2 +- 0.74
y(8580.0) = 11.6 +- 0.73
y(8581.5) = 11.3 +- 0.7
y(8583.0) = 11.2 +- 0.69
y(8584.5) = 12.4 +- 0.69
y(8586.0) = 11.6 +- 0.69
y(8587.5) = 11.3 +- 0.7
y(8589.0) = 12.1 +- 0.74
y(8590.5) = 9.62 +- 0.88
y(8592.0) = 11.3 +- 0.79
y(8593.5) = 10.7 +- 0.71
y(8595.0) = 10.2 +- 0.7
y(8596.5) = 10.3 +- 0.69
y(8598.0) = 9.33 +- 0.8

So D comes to 10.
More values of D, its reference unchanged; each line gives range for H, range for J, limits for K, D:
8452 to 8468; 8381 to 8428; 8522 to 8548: 1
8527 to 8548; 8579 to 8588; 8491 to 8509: 5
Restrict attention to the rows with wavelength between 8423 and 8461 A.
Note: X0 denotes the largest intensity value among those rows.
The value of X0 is 19.6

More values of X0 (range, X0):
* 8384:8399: 11.6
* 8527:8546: 12.2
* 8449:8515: 13.7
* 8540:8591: 12.4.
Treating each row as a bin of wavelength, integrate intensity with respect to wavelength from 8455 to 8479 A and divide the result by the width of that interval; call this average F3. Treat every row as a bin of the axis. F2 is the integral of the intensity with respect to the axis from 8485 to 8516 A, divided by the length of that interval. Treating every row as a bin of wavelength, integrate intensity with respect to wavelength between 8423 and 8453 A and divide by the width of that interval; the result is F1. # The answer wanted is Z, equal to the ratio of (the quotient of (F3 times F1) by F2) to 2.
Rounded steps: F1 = 11.1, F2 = 10.9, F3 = 10.9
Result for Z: 5.54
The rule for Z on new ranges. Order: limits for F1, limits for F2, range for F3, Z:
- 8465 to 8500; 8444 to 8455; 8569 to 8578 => 5.56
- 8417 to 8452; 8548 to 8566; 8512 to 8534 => 5.56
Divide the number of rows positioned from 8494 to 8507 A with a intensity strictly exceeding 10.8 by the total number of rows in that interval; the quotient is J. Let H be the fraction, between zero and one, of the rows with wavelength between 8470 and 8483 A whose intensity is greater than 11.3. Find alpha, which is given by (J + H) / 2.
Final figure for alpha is 0.50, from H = 0.11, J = 0.89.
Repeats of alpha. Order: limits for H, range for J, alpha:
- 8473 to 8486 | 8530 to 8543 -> 0.39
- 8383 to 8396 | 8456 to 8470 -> 0.44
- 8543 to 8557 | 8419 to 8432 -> 0.28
